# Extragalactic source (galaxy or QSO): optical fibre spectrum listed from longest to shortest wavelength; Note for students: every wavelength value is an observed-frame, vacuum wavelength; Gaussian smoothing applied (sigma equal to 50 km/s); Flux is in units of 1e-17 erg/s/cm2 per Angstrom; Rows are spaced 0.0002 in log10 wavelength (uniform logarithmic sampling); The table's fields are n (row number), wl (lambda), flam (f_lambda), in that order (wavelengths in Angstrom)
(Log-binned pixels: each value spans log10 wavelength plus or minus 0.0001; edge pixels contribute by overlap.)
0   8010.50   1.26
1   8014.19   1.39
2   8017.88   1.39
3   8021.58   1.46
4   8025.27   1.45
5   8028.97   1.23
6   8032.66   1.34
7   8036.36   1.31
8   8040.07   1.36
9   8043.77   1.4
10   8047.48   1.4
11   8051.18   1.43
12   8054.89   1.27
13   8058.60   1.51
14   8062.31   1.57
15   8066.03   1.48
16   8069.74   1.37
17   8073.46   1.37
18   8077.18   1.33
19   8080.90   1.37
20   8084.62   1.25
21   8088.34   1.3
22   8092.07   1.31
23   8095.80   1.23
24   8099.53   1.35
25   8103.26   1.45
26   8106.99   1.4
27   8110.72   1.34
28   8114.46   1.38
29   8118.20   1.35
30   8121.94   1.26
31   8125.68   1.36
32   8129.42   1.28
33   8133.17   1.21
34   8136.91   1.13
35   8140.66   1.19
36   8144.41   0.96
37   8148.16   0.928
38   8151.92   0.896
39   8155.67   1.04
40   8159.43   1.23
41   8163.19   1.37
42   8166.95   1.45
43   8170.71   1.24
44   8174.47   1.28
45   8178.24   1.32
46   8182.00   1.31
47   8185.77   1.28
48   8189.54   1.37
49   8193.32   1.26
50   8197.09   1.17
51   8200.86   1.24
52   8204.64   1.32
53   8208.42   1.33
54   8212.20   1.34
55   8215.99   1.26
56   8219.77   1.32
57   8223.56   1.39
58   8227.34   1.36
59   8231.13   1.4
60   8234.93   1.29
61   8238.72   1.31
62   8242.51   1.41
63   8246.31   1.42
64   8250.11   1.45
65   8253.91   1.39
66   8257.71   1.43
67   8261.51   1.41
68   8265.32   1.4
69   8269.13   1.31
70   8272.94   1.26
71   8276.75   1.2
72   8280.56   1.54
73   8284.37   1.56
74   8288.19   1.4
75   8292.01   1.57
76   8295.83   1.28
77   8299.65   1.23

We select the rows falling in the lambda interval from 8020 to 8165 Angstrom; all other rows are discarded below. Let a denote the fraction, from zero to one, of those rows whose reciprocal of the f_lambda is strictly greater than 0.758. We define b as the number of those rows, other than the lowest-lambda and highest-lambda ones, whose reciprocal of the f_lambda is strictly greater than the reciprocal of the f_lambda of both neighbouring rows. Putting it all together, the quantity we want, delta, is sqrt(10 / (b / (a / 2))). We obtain 0.5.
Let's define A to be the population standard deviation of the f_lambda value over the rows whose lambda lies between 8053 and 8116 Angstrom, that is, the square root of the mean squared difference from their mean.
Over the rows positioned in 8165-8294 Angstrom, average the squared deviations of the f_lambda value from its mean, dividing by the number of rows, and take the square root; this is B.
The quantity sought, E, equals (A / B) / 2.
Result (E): 0.5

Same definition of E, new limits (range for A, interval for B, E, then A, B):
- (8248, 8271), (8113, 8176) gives 0.1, 0.04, 0.162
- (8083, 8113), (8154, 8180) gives 0.3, 0.07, 0.120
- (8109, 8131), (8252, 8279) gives 0.3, 0.04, 0.081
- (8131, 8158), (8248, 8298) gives 0.5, 0.12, 0.111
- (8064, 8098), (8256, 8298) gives 0.3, 0.07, 0.119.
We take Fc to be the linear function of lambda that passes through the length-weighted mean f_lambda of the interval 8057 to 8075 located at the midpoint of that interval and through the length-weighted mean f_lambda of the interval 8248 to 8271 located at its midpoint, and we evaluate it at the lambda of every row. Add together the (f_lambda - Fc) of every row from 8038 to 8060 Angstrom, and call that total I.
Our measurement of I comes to -0.43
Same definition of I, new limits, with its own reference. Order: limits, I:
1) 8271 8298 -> 0.08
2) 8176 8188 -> -0.36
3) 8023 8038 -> -0.56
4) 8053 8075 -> -0.20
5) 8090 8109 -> -0.51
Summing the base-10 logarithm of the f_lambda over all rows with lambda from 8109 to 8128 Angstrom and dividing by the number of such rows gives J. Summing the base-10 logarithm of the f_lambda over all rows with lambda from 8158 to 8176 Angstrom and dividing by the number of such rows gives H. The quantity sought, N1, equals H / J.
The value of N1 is 0.9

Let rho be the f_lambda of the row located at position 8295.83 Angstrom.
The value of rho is 1.28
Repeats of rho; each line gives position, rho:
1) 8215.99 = 1.26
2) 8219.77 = 1.32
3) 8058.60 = 1.51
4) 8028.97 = 1.23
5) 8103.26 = 1.45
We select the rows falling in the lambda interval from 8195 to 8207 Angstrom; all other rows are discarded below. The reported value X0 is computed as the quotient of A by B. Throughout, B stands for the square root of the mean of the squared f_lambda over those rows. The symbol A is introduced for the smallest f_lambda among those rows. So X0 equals 0.940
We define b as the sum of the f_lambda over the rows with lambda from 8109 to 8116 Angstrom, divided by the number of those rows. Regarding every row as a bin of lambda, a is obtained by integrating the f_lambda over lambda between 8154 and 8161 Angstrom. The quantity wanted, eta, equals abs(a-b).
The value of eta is 6.6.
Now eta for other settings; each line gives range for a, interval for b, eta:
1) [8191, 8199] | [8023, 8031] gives 8.4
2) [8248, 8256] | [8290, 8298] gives 9.9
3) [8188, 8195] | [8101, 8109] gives 7.8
